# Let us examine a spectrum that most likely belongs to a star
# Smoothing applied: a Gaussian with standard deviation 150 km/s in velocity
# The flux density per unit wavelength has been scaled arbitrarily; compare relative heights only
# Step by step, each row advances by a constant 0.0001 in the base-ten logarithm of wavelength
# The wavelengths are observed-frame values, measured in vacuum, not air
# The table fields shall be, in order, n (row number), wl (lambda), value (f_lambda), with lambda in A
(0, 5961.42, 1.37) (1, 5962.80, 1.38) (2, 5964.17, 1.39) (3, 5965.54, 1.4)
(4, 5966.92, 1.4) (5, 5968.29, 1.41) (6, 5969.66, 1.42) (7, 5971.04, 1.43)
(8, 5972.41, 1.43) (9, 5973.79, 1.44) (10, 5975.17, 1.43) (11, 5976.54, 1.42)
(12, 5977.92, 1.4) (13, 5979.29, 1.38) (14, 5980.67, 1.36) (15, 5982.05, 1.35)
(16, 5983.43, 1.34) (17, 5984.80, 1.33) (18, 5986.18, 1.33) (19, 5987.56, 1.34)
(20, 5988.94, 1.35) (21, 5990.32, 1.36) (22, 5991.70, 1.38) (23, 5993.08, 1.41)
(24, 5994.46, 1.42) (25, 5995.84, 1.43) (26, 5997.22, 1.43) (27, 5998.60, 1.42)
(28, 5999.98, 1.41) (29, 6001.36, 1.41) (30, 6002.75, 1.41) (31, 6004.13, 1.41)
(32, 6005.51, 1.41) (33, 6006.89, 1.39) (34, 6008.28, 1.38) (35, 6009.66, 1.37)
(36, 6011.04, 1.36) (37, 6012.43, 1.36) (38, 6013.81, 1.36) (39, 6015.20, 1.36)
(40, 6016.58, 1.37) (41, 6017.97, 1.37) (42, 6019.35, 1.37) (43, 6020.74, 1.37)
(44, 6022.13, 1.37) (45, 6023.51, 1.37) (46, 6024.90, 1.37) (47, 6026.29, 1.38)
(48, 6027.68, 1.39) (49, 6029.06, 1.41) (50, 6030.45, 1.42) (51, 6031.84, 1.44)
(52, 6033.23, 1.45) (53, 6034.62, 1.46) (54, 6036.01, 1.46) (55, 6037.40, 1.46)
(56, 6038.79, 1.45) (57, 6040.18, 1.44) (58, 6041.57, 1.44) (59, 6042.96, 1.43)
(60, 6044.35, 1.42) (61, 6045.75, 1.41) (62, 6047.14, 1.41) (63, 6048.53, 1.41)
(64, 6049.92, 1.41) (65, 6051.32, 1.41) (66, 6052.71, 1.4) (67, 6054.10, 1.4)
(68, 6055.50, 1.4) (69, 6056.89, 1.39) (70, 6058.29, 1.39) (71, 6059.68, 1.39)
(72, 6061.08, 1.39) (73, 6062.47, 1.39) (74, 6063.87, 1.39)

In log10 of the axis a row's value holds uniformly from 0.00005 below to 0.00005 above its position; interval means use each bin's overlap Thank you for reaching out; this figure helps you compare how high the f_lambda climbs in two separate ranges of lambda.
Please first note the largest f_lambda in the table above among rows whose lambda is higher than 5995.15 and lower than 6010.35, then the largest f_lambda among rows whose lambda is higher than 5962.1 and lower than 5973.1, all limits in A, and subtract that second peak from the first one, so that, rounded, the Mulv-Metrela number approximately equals 0.000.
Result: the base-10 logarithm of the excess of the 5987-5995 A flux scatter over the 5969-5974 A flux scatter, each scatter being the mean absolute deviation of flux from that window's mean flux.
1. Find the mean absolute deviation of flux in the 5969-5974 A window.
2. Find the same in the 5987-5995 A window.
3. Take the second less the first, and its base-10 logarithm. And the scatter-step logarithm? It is -1.66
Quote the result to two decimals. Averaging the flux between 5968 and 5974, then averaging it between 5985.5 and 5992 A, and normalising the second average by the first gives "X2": 0.95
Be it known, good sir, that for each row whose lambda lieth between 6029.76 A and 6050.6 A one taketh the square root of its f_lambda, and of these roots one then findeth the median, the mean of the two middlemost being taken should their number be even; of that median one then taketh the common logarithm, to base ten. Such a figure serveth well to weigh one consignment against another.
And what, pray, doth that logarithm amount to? 0.0792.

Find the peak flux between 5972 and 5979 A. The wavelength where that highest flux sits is 5973.79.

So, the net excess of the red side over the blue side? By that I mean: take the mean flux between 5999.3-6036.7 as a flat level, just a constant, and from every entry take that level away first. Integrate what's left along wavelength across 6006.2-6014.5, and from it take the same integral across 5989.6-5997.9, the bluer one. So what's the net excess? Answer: -0.3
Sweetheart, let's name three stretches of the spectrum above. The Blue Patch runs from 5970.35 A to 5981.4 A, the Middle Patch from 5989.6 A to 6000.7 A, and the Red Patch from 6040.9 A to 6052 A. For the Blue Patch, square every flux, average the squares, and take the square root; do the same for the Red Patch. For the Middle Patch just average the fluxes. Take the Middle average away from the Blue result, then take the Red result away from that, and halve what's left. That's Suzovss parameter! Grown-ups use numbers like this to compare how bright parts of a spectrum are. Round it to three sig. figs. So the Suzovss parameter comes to -0.707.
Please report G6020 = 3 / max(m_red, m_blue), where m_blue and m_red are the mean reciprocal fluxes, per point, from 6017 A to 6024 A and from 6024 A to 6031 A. 4.11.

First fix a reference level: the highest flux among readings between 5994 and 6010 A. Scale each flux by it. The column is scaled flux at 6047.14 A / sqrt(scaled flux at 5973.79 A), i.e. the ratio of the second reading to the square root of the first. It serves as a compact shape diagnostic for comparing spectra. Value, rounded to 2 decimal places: 0.98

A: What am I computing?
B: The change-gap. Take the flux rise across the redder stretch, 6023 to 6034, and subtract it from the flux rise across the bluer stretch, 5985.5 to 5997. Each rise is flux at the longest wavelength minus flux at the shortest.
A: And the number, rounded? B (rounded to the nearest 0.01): 0.02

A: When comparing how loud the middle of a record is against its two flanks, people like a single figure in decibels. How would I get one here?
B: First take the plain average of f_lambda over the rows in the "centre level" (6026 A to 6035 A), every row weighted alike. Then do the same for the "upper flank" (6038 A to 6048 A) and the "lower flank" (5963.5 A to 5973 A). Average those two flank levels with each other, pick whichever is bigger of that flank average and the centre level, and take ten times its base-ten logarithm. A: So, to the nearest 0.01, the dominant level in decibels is 1.53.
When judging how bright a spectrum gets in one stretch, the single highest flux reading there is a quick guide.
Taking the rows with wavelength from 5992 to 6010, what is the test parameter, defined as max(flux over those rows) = 1.43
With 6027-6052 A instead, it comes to 1.46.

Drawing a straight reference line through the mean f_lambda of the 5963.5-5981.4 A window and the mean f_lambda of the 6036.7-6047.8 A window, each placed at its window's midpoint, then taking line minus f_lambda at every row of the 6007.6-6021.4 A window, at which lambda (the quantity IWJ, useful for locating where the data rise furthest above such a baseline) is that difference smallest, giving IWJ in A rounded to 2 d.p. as 6008.28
